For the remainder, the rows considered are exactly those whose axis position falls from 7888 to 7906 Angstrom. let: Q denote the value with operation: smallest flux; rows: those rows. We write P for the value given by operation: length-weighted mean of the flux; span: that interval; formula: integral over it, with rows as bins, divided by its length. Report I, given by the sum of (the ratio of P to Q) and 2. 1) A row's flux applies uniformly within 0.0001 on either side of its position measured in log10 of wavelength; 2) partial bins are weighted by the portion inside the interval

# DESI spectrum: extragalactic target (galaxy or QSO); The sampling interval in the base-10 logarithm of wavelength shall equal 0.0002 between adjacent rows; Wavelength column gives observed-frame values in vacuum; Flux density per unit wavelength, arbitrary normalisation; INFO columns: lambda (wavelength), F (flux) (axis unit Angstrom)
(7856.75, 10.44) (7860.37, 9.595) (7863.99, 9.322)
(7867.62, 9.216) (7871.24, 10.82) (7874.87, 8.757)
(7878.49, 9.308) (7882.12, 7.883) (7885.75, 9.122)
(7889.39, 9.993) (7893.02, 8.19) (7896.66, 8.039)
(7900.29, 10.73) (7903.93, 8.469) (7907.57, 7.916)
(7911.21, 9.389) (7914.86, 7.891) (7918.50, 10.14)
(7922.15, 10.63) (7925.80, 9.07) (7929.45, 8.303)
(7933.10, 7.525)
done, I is 3.13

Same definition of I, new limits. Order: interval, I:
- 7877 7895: 3.13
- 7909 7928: 3.19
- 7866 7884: 3.17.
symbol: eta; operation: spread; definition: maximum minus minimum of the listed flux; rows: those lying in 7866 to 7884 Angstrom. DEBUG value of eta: 2.94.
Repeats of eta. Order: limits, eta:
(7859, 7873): 1.60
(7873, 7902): 2.85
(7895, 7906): 2.69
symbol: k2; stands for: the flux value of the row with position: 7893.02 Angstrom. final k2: 8.19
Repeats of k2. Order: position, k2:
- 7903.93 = 8.469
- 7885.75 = 9.122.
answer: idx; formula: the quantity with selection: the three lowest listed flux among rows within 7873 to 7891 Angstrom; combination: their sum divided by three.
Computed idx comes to 8.6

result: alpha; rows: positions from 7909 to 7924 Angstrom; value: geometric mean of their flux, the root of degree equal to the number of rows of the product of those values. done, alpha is 9.5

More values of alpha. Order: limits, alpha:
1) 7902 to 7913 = 8.6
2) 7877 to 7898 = 8.7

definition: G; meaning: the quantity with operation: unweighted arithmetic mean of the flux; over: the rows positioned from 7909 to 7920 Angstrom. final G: 9.14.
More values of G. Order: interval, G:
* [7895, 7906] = 9.08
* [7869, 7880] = 9.63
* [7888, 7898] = 8.74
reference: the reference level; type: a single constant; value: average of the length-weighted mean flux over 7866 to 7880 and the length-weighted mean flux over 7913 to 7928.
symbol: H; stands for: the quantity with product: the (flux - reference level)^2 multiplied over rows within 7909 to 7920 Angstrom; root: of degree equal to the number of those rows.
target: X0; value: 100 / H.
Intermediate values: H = 0.20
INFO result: 511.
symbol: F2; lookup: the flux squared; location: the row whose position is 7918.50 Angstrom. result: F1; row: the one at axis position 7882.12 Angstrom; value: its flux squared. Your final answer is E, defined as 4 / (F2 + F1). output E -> 0.0242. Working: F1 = 62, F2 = 103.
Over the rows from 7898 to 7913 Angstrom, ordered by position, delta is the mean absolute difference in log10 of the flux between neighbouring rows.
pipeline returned 0.069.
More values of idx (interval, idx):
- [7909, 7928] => 8.8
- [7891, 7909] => 8.0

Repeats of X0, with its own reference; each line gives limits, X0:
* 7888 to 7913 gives 171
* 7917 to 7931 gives 166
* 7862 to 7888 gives 512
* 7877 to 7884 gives 387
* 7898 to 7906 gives 79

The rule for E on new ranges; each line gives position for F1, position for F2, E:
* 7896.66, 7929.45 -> 0.0299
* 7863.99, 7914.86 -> 0.0268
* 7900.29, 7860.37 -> 0.0193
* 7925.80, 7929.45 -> 0.0265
